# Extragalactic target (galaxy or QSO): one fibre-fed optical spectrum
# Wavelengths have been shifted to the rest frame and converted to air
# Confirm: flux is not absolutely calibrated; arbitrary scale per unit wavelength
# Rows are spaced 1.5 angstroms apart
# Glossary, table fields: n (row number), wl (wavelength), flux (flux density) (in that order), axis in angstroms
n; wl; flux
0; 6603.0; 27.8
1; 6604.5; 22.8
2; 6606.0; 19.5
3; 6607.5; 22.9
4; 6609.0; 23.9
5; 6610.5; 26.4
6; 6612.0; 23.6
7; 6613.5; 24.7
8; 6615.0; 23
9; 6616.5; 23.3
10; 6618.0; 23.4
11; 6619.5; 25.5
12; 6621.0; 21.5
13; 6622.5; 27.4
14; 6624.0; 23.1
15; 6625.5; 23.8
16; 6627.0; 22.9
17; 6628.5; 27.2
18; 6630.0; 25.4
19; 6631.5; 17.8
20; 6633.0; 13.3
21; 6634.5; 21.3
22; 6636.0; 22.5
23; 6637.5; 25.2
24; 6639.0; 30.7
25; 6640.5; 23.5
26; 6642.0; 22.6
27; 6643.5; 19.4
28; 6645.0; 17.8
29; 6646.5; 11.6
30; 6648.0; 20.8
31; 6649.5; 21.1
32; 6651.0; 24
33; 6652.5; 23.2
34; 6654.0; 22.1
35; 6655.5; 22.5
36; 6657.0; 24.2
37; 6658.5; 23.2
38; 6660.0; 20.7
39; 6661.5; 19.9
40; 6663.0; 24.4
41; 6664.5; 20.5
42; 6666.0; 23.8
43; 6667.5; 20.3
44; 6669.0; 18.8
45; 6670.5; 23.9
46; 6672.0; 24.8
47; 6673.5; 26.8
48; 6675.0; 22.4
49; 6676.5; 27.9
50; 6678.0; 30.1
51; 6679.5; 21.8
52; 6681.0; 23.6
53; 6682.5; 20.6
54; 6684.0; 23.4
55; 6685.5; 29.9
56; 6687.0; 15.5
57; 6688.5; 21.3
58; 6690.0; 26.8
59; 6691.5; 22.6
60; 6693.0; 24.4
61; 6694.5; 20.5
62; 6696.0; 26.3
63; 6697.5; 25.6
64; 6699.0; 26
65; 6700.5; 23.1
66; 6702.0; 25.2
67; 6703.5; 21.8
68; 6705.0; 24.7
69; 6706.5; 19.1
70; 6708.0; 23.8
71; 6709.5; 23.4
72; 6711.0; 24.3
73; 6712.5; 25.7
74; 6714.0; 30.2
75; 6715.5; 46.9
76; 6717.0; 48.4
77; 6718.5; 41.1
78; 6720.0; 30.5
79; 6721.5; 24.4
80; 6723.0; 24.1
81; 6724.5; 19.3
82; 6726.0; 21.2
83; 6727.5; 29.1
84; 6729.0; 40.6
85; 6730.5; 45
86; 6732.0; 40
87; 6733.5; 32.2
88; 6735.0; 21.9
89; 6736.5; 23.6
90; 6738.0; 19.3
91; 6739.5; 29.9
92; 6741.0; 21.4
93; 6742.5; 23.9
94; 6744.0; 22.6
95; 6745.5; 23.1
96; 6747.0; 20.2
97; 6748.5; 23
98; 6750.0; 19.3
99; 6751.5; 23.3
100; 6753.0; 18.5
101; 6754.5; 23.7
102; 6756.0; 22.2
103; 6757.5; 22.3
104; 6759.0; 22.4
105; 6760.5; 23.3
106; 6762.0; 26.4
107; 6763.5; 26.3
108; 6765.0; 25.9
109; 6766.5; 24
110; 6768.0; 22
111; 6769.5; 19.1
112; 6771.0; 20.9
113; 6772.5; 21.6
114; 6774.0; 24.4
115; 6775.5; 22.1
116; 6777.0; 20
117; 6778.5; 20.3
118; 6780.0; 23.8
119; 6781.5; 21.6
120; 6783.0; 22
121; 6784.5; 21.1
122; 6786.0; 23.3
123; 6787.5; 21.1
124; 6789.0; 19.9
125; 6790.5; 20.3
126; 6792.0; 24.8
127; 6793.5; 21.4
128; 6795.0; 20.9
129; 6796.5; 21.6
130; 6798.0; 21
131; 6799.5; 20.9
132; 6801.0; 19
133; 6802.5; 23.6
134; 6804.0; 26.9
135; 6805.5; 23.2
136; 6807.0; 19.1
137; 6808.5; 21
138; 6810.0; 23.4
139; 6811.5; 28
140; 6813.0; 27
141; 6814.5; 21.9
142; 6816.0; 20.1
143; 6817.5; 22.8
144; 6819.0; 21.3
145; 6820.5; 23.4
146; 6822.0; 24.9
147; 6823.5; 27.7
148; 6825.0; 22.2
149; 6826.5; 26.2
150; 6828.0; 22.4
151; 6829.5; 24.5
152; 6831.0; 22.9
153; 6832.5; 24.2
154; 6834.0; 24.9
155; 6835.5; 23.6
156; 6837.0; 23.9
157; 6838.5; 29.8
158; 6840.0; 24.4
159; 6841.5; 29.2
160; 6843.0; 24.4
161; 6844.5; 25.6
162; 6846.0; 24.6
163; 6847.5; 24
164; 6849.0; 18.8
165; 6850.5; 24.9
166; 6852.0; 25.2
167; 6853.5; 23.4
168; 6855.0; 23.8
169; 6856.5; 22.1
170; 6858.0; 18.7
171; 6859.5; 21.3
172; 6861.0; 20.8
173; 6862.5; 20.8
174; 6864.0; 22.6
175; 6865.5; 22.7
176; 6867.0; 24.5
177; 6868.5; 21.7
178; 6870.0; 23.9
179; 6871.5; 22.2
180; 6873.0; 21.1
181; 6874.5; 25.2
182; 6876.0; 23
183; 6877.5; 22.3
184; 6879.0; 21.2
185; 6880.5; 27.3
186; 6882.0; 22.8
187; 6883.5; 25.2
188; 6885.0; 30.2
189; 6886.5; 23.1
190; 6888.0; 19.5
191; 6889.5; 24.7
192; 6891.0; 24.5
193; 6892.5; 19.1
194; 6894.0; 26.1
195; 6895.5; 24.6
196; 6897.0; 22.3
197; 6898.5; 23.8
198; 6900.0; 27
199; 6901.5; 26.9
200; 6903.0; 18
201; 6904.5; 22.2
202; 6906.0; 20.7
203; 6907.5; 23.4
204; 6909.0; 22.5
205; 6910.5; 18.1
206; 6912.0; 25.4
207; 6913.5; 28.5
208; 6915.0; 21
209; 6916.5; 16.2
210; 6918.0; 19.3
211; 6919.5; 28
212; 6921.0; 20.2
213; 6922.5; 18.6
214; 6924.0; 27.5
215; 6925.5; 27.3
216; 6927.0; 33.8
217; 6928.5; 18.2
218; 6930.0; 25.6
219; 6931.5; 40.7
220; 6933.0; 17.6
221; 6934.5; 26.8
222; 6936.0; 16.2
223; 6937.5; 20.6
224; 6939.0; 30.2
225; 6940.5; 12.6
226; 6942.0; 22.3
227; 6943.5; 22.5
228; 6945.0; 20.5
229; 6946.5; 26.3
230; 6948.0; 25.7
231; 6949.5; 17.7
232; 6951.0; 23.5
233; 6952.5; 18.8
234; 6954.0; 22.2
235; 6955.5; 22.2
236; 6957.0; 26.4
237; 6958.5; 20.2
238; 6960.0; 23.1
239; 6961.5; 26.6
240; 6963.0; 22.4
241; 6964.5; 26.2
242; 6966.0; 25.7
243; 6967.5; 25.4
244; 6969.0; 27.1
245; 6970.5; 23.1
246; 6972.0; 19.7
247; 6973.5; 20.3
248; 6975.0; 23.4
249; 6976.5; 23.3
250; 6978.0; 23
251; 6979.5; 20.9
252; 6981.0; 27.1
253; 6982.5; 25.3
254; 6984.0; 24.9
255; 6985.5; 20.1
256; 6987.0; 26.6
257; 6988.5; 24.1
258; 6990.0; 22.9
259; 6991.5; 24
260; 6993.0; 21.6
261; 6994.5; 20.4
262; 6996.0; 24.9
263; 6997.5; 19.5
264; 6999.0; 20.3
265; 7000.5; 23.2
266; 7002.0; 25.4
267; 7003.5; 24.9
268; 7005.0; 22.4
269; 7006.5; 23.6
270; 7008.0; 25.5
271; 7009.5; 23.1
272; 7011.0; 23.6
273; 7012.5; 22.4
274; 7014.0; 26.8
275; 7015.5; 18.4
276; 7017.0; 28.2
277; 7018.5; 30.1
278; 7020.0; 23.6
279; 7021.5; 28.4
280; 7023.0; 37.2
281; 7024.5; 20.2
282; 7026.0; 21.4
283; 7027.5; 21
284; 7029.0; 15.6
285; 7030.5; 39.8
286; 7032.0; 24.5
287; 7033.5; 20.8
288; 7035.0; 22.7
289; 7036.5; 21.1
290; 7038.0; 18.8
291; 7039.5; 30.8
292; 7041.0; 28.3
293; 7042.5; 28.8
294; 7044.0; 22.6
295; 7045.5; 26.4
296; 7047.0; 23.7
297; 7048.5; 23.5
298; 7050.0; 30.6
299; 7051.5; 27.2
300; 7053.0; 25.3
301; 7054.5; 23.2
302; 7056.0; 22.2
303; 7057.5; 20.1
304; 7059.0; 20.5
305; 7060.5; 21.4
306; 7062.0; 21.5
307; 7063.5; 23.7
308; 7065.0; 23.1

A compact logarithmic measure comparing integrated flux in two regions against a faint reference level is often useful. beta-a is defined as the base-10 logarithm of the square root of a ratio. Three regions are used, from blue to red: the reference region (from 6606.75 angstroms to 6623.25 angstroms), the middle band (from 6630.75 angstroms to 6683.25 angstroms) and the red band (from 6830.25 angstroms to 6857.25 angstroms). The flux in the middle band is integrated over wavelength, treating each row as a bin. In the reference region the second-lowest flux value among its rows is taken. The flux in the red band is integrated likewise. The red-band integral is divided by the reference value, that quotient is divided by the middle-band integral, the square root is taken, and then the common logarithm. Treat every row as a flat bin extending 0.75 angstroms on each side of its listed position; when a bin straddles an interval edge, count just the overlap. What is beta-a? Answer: -0.80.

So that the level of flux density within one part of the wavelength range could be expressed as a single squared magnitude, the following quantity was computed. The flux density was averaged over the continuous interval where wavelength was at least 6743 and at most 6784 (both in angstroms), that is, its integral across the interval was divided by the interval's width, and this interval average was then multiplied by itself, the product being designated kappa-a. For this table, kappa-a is 501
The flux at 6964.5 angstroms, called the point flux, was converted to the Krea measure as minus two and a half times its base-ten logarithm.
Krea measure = -3.5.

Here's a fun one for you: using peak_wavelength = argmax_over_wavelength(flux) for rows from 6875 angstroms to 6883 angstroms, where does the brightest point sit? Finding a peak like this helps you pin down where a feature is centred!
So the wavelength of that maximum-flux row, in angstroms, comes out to 6880.5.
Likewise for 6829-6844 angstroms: 6838.5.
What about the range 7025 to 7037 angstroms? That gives 7030.5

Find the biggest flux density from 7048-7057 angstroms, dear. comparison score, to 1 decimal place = 30.6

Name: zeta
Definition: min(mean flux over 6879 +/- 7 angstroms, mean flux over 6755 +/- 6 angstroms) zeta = 21.9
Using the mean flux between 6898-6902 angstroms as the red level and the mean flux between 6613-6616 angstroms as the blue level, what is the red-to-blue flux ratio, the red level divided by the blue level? 1.09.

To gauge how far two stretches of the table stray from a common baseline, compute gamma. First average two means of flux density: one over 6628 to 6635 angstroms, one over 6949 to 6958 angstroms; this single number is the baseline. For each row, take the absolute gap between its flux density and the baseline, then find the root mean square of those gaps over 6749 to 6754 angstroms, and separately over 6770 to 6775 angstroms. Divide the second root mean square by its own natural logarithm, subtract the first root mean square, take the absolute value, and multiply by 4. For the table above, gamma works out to 3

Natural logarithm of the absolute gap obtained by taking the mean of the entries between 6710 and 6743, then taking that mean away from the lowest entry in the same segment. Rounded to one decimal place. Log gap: 2.4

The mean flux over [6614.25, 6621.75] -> 23.3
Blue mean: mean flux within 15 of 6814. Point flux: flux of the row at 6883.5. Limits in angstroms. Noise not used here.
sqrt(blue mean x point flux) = 24.2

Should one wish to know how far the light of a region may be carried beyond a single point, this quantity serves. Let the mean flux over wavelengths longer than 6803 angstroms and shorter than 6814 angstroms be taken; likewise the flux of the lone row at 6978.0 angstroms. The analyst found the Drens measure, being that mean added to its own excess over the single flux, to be 25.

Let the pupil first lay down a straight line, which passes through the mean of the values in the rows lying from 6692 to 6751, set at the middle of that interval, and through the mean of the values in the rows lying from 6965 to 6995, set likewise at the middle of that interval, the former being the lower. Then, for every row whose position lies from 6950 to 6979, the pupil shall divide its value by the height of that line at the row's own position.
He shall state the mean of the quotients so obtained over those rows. 0.98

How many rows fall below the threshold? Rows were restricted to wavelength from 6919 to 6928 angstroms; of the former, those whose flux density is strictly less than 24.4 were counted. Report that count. 2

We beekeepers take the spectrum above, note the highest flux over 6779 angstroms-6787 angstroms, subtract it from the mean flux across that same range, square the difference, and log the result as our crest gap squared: 2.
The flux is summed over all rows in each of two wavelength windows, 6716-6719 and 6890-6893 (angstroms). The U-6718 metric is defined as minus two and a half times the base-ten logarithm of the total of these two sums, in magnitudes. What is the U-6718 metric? -5.31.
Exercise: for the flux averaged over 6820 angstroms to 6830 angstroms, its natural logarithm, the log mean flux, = 3.20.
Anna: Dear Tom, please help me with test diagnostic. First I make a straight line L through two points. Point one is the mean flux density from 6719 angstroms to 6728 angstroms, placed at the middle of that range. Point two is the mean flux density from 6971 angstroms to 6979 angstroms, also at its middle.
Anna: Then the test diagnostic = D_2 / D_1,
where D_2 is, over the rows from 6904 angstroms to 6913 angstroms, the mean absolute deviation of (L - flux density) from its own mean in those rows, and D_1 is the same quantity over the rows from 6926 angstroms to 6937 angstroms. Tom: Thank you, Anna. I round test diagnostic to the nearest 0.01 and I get 0.25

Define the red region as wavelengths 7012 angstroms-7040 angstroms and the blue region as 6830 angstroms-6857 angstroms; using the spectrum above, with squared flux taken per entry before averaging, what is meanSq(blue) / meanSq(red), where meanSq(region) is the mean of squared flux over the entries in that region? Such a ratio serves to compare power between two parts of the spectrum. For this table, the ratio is 0.92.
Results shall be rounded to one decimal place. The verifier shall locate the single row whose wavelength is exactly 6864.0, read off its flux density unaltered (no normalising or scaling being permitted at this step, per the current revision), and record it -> 22.6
